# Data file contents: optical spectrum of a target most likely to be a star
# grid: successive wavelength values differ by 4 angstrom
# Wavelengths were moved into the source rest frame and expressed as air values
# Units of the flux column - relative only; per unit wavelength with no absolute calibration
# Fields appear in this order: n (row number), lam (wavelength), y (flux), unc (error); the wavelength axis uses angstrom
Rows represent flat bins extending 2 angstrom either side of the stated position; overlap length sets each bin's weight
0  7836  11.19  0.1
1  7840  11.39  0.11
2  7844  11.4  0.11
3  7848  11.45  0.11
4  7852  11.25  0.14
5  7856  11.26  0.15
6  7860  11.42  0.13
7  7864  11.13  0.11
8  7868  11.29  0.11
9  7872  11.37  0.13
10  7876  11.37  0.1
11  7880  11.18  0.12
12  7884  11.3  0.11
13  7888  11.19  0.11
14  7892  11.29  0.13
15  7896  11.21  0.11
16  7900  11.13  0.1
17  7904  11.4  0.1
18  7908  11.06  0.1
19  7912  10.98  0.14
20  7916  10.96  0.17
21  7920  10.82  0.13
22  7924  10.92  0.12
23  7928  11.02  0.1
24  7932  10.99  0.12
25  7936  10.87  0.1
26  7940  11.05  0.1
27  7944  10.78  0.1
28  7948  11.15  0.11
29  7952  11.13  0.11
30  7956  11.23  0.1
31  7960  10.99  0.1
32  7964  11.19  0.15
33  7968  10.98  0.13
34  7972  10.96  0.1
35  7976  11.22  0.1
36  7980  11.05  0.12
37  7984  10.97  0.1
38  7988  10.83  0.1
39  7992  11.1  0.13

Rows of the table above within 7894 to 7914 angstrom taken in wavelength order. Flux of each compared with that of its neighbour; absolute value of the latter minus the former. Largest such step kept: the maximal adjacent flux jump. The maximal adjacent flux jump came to 0.34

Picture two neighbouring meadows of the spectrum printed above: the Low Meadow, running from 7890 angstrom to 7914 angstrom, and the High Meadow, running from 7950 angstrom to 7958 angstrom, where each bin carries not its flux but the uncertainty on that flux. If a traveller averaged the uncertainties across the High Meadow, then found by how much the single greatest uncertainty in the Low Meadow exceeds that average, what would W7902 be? 0.035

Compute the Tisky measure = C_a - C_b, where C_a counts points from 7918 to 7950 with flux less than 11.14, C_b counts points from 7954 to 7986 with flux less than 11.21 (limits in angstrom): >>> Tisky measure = 1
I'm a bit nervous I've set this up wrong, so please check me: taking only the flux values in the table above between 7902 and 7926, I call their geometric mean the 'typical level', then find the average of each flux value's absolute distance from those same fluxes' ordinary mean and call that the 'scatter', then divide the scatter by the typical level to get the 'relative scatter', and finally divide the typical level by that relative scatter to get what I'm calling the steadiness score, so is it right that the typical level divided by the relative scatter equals 882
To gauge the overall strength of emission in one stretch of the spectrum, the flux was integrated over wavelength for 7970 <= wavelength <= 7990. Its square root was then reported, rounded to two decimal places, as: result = 14.84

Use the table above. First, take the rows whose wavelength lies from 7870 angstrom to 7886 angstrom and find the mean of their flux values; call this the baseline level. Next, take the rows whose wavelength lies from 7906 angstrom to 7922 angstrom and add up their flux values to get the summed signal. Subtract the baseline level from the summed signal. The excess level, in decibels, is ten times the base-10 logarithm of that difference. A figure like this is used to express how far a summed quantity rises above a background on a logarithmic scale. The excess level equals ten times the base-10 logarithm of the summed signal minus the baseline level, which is 15.12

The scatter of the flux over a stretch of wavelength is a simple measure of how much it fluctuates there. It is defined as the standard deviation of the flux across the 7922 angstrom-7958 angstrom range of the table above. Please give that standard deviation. 0.14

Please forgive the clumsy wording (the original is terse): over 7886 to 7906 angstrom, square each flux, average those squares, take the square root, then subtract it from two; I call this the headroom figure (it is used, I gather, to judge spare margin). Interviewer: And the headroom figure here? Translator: -9.24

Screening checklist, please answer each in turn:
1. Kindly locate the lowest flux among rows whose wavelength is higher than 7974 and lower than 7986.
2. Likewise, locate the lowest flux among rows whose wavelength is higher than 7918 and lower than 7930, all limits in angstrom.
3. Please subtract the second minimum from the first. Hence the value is 0.15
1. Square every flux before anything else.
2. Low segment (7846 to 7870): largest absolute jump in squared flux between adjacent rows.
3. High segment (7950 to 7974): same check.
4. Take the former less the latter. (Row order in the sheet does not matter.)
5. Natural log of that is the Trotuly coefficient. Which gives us 0.2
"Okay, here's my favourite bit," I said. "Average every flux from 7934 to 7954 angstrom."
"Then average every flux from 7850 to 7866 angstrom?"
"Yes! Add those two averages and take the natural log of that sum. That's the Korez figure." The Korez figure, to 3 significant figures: 3.10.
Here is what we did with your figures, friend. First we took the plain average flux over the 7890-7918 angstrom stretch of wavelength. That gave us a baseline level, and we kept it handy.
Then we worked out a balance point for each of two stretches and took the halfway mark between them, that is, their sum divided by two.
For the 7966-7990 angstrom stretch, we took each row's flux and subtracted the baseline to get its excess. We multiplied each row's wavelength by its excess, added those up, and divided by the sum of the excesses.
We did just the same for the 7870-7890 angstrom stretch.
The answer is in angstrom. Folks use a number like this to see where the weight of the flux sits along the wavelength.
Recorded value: 7928.7 angstrom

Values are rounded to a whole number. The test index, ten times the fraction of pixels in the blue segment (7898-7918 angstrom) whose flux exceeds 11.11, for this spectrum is 4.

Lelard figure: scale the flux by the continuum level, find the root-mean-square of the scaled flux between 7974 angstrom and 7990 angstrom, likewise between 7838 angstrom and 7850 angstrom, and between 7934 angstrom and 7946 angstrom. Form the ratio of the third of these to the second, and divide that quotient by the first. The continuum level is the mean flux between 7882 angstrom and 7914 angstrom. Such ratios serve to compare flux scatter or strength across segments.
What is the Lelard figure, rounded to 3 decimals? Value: 0.970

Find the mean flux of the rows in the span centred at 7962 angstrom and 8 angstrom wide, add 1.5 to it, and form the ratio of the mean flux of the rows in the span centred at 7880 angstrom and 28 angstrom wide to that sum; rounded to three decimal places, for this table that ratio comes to 0.896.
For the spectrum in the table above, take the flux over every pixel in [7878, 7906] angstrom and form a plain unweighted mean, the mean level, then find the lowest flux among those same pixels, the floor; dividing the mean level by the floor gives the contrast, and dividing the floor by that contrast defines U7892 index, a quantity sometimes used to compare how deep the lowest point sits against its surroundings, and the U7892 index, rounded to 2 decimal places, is 11.02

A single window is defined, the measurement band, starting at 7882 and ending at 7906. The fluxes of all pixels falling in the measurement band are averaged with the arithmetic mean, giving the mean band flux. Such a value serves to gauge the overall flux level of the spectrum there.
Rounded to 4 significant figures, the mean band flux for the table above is 11.25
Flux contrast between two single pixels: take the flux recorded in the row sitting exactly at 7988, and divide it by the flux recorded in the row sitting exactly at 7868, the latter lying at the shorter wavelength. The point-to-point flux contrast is 0.959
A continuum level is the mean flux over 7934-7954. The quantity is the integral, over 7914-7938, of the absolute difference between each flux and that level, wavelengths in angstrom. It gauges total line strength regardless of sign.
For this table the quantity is 1.8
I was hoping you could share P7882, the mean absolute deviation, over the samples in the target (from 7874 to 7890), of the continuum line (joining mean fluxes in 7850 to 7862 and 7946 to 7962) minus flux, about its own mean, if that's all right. 0.071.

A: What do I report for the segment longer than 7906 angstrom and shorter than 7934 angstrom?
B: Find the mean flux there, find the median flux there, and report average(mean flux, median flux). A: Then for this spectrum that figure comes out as 11.0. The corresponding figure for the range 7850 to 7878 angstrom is 11.3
